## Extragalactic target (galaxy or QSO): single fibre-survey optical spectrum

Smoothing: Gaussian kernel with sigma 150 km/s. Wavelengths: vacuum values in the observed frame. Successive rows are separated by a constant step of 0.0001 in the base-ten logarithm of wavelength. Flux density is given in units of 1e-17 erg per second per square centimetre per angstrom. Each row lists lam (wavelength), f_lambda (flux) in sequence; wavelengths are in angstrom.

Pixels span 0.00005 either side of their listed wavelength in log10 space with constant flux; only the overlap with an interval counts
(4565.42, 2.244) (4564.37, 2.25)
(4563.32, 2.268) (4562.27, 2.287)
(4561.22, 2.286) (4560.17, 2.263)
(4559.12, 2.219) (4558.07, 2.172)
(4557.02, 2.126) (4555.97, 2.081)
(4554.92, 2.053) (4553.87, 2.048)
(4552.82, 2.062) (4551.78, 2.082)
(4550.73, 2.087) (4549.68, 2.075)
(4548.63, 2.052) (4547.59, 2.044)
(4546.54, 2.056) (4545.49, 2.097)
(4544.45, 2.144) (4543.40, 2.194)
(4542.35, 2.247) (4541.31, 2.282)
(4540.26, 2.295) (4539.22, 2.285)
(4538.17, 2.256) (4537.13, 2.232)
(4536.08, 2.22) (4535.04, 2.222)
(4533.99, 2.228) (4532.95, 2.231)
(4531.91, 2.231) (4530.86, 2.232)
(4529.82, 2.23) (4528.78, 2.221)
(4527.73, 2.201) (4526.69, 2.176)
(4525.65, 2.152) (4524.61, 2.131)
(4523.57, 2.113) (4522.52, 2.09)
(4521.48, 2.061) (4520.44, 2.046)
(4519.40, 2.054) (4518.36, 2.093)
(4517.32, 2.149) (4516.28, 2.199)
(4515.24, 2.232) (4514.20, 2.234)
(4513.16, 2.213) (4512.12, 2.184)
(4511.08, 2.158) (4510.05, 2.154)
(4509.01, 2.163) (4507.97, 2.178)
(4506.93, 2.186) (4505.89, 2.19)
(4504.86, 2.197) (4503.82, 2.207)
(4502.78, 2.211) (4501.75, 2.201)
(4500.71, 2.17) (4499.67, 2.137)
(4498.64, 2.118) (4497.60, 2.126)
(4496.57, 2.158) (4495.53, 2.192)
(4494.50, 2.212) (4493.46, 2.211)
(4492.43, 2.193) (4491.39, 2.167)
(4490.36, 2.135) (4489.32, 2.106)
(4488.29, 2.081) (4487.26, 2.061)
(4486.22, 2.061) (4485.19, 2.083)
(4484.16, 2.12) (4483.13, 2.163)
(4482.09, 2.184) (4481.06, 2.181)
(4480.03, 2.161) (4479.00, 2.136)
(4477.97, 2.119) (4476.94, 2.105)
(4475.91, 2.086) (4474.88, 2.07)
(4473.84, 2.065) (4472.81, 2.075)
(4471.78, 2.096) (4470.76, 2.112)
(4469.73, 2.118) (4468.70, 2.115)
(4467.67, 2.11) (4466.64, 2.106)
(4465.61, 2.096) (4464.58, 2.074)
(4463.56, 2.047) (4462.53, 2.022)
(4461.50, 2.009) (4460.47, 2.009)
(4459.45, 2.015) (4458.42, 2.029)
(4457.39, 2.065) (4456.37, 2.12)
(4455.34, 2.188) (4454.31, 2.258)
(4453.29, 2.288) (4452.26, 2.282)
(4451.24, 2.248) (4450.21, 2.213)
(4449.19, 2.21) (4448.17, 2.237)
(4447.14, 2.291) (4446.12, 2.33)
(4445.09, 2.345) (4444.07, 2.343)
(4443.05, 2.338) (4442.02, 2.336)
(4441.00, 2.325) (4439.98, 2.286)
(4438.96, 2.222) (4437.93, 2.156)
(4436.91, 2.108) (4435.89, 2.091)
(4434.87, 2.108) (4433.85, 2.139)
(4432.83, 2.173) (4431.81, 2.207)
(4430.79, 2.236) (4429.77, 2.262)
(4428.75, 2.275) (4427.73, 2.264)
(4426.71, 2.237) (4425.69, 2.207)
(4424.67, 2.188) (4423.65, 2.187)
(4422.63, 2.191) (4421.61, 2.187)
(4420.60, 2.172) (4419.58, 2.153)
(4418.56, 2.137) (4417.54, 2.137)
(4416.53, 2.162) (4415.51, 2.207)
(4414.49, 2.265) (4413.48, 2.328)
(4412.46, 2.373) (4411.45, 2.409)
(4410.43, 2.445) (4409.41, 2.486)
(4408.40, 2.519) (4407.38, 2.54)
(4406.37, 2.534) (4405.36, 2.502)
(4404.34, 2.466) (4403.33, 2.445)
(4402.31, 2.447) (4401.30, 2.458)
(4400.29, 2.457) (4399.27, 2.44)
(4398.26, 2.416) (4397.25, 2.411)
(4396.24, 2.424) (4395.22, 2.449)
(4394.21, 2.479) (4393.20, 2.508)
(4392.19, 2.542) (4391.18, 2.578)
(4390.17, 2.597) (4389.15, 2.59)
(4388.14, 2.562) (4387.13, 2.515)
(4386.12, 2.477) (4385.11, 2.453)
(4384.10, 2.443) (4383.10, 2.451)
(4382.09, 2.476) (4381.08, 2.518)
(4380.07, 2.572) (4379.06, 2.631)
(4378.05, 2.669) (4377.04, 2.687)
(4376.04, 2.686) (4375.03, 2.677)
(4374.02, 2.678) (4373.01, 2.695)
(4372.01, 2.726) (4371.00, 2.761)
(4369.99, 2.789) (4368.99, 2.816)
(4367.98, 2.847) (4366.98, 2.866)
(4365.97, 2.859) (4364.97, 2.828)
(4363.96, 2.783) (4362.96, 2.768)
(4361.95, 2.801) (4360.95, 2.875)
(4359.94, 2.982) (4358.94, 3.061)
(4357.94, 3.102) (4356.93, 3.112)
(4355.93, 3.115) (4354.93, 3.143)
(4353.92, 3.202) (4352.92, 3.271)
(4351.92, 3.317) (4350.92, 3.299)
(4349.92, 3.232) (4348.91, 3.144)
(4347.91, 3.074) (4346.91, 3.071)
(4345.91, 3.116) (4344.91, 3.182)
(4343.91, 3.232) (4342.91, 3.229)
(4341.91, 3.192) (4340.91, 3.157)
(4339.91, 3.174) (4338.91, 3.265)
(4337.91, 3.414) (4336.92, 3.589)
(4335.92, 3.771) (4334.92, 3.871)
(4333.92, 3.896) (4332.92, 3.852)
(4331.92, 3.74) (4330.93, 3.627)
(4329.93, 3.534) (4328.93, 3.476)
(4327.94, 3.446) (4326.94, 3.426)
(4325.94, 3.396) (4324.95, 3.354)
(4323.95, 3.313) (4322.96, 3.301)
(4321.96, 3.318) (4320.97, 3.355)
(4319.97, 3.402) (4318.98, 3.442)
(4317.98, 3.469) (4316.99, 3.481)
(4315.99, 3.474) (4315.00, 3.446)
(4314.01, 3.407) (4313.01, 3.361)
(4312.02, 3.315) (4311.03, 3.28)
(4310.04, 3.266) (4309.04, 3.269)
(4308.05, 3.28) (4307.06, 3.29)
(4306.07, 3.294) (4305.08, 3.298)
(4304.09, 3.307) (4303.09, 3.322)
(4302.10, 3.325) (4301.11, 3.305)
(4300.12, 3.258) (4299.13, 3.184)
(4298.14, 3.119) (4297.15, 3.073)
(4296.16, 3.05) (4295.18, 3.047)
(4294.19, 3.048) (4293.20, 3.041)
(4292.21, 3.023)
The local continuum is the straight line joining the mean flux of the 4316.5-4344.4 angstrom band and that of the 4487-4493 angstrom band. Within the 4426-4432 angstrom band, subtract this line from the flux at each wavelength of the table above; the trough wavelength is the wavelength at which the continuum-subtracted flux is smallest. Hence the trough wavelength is 4426.71 angstrom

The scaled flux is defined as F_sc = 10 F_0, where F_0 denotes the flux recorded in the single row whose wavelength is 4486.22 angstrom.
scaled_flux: 20.6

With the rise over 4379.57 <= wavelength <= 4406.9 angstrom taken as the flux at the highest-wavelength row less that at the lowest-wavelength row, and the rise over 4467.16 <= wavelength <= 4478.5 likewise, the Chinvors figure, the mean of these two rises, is -0.01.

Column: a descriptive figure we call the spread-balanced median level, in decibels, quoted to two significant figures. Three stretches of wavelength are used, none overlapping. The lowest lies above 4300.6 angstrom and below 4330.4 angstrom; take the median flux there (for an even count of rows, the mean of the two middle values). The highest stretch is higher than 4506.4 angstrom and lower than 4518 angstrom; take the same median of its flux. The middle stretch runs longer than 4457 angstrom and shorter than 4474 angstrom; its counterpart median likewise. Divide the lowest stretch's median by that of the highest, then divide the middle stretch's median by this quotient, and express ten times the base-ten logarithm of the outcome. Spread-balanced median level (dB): 1.3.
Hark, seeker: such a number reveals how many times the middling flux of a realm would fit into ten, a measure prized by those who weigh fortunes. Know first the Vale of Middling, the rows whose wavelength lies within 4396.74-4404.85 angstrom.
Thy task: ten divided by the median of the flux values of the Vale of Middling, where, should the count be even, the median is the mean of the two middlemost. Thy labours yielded 4.1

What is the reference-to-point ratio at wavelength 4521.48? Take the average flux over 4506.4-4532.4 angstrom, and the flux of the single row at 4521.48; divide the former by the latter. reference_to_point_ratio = 1.05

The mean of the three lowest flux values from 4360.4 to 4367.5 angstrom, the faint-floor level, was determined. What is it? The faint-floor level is 2.78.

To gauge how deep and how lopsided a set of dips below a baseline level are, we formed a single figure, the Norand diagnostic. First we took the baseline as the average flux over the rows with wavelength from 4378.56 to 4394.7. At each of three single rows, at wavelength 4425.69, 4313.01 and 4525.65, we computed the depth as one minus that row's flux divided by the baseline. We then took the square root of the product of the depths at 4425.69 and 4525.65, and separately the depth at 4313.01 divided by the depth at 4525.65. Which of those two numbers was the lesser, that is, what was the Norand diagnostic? -2.2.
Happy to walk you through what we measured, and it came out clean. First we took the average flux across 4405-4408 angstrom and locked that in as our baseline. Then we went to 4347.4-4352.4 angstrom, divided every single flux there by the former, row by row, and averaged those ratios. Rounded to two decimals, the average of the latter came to 1.27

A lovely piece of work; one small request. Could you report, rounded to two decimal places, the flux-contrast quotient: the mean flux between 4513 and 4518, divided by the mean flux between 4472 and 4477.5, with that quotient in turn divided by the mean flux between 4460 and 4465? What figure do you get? 0.52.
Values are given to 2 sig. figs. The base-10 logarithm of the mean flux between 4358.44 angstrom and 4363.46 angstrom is 0.46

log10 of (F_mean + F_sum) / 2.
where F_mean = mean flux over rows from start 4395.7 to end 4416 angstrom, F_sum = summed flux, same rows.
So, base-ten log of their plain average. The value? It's 1.41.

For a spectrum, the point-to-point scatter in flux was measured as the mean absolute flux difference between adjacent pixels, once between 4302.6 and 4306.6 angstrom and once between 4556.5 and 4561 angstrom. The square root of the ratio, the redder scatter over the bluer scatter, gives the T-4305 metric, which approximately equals 2.2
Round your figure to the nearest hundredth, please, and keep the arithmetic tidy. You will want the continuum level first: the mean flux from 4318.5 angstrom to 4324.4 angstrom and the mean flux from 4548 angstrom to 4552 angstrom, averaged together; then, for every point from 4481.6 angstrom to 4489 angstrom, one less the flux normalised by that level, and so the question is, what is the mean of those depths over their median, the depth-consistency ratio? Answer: 0.96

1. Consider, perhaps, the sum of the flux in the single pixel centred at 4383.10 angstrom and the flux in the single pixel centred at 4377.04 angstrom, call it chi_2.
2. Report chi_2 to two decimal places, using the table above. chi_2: 5.14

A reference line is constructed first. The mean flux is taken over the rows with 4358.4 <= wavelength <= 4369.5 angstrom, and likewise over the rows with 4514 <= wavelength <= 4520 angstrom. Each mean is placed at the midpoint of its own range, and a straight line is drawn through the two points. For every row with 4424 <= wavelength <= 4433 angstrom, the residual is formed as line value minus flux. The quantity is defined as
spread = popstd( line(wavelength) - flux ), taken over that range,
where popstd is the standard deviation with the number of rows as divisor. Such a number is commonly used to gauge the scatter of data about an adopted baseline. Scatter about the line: 0.04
